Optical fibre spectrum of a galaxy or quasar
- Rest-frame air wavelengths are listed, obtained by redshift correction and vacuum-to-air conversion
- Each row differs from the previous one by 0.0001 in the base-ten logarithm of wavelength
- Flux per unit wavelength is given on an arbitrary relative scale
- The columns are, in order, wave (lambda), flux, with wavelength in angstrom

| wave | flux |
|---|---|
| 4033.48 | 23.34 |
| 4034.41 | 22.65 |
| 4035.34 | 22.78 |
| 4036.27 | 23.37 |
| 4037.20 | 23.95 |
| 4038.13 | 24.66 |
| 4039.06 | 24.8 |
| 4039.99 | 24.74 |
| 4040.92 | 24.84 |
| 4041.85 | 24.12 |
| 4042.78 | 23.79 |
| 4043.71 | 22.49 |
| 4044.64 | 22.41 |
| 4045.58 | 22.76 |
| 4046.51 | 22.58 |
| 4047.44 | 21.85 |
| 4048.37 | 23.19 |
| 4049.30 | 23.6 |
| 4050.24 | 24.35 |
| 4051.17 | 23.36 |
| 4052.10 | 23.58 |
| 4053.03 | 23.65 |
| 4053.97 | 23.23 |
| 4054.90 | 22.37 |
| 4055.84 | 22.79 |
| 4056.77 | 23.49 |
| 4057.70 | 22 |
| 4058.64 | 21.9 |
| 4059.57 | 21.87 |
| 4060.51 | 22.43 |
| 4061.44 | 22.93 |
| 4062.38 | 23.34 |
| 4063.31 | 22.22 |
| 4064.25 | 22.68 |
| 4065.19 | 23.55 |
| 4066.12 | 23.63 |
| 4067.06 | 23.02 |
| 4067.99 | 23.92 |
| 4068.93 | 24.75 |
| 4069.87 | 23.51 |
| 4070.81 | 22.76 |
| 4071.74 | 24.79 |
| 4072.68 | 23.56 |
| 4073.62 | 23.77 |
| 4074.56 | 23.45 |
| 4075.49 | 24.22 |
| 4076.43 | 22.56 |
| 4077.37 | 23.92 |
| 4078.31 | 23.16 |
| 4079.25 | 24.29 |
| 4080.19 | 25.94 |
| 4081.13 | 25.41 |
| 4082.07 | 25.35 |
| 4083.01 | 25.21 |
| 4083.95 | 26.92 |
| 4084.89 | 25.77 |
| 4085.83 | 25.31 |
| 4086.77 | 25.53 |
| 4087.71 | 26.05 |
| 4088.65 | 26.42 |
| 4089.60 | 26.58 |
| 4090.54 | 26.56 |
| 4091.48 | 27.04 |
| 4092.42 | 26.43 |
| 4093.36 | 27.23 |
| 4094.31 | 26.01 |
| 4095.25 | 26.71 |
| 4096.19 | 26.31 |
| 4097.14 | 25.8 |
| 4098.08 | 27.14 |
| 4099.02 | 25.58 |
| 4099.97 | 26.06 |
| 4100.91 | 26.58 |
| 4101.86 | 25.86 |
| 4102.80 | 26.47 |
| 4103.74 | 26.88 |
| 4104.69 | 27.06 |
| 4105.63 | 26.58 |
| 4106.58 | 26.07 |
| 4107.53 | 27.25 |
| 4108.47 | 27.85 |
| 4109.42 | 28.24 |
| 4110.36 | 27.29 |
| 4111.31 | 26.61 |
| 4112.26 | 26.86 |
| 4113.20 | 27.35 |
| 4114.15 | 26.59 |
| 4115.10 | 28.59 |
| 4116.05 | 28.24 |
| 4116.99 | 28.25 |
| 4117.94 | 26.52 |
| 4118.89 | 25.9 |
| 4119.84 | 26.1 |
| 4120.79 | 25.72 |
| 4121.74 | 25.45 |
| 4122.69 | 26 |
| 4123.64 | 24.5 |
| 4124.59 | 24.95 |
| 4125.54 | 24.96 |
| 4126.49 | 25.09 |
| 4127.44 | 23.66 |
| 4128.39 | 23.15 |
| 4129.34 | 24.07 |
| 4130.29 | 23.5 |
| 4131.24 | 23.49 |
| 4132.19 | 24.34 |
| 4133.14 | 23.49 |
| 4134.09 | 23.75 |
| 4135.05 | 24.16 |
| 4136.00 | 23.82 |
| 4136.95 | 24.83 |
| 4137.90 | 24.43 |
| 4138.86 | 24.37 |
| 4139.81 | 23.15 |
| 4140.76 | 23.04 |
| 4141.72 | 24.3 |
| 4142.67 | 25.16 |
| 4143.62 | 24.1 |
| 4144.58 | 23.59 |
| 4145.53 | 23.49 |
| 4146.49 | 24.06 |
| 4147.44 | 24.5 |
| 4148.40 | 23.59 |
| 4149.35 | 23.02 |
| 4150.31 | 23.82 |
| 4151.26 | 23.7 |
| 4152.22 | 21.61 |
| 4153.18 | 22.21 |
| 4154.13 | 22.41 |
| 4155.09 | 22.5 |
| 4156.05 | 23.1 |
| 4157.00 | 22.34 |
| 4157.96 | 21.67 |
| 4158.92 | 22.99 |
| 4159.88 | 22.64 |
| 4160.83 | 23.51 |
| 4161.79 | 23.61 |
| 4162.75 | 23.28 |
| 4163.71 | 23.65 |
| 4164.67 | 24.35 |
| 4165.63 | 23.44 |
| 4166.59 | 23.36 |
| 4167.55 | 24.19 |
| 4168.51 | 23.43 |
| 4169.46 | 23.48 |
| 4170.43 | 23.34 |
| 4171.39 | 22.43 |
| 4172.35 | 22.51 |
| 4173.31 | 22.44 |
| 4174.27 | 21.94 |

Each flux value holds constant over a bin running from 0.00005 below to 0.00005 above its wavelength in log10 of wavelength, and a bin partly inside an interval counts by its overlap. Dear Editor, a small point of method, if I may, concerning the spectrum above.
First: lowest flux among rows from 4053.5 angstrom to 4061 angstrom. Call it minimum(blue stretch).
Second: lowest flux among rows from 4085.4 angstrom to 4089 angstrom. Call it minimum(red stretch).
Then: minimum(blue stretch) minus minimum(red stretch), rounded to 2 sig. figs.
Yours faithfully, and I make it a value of -3.4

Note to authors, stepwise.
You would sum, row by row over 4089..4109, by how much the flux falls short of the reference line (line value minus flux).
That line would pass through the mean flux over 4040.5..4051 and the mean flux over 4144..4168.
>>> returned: -70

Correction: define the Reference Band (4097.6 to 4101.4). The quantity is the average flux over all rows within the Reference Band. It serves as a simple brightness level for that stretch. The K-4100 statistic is 26.3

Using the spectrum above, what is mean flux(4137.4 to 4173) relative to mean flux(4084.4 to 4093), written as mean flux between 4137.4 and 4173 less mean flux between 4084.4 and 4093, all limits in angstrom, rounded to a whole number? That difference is -3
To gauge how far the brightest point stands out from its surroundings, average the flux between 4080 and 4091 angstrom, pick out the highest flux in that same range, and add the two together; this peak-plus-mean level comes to 53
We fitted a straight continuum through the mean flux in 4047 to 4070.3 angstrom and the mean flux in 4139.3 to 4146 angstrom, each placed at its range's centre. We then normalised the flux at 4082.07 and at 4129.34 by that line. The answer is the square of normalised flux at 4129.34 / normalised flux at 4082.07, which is 0.87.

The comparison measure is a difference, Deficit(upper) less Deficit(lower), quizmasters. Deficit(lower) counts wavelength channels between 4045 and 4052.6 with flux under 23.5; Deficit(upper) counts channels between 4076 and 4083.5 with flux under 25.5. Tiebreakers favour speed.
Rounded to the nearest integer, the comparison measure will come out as 2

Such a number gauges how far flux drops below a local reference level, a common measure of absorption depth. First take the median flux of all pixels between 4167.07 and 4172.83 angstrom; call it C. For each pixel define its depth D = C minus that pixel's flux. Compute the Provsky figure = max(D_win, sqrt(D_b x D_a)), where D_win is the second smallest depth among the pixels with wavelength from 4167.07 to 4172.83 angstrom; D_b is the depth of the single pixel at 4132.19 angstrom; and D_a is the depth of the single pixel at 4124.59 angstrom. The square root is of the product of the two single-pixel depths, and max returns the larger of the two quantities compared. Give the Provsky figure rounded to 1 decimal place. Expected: 1.2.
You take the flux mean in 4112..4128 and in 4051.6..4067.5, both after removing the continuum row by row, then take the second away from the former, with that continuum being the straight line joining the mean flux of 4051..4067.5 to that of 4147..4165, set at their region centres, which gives 3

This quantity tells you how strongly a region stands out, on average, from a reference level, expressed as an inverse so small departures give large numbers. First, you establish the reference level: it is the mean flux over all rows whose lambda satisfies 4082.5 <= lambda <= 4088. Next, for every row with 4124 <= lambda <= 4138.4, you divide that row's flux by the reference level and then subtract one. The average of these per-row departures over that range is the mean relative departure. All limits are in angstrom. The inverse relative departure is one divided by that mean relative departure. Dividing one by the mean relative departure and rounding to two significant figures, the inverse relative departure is -15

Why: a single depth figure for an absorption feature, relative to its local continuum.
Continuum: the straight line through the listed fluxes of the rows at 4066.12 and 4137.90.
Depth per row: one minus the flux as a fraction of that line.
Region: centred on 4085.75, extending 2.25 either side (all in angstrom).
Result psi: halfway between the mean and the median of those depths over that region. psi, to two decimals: -0.08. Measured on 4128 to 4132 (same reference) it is 0.03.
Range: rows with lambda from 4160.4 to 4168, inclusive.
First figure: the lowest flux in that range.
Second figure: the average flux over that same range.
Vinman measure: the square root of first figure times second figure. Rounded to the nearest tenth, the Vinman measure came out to 23.5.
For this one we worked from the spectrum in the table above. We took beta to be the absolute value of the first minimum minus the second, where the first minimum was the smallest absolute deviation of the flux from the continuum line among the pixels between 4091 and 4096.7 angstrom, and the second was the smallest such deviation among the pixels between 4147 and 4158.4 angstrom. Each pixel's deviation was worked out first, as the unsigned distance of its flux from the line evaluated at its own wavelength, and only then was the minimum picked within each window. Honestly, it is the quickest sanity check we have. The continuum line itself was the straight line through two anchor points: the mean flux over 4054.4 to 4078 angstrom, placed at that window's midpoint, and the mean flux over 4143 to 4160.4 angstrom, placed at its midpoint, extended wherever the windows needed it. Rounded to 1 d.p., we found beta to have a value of 2.8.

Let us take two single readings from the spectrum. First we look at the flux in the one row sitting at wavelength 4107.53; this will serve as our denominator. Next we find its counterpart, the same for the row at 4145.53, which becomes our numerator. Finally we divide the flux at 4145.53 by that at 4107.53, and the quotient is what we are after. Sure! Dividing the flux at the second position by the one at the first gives 0.86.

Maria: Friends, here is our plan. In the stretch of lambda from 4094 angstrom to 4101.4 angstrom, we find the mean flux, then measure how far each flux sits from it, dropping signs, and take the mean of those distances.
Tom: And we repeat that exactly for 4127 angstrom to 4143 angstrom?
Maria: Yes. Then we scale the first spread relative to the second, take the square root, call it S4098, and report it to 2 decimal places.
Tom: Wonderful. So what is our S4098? 0.91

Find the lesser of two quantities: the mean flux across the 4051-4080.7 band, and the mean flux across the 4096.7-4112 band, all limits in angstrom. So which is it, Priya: 23.3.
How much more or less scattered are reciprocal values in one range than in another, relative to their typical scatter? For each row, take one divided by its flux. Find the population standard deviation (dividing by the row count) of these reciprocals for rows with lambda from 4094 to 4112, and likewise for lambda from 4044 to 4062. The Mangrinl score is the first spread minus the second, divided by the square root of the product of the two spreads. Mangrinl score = -0.33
